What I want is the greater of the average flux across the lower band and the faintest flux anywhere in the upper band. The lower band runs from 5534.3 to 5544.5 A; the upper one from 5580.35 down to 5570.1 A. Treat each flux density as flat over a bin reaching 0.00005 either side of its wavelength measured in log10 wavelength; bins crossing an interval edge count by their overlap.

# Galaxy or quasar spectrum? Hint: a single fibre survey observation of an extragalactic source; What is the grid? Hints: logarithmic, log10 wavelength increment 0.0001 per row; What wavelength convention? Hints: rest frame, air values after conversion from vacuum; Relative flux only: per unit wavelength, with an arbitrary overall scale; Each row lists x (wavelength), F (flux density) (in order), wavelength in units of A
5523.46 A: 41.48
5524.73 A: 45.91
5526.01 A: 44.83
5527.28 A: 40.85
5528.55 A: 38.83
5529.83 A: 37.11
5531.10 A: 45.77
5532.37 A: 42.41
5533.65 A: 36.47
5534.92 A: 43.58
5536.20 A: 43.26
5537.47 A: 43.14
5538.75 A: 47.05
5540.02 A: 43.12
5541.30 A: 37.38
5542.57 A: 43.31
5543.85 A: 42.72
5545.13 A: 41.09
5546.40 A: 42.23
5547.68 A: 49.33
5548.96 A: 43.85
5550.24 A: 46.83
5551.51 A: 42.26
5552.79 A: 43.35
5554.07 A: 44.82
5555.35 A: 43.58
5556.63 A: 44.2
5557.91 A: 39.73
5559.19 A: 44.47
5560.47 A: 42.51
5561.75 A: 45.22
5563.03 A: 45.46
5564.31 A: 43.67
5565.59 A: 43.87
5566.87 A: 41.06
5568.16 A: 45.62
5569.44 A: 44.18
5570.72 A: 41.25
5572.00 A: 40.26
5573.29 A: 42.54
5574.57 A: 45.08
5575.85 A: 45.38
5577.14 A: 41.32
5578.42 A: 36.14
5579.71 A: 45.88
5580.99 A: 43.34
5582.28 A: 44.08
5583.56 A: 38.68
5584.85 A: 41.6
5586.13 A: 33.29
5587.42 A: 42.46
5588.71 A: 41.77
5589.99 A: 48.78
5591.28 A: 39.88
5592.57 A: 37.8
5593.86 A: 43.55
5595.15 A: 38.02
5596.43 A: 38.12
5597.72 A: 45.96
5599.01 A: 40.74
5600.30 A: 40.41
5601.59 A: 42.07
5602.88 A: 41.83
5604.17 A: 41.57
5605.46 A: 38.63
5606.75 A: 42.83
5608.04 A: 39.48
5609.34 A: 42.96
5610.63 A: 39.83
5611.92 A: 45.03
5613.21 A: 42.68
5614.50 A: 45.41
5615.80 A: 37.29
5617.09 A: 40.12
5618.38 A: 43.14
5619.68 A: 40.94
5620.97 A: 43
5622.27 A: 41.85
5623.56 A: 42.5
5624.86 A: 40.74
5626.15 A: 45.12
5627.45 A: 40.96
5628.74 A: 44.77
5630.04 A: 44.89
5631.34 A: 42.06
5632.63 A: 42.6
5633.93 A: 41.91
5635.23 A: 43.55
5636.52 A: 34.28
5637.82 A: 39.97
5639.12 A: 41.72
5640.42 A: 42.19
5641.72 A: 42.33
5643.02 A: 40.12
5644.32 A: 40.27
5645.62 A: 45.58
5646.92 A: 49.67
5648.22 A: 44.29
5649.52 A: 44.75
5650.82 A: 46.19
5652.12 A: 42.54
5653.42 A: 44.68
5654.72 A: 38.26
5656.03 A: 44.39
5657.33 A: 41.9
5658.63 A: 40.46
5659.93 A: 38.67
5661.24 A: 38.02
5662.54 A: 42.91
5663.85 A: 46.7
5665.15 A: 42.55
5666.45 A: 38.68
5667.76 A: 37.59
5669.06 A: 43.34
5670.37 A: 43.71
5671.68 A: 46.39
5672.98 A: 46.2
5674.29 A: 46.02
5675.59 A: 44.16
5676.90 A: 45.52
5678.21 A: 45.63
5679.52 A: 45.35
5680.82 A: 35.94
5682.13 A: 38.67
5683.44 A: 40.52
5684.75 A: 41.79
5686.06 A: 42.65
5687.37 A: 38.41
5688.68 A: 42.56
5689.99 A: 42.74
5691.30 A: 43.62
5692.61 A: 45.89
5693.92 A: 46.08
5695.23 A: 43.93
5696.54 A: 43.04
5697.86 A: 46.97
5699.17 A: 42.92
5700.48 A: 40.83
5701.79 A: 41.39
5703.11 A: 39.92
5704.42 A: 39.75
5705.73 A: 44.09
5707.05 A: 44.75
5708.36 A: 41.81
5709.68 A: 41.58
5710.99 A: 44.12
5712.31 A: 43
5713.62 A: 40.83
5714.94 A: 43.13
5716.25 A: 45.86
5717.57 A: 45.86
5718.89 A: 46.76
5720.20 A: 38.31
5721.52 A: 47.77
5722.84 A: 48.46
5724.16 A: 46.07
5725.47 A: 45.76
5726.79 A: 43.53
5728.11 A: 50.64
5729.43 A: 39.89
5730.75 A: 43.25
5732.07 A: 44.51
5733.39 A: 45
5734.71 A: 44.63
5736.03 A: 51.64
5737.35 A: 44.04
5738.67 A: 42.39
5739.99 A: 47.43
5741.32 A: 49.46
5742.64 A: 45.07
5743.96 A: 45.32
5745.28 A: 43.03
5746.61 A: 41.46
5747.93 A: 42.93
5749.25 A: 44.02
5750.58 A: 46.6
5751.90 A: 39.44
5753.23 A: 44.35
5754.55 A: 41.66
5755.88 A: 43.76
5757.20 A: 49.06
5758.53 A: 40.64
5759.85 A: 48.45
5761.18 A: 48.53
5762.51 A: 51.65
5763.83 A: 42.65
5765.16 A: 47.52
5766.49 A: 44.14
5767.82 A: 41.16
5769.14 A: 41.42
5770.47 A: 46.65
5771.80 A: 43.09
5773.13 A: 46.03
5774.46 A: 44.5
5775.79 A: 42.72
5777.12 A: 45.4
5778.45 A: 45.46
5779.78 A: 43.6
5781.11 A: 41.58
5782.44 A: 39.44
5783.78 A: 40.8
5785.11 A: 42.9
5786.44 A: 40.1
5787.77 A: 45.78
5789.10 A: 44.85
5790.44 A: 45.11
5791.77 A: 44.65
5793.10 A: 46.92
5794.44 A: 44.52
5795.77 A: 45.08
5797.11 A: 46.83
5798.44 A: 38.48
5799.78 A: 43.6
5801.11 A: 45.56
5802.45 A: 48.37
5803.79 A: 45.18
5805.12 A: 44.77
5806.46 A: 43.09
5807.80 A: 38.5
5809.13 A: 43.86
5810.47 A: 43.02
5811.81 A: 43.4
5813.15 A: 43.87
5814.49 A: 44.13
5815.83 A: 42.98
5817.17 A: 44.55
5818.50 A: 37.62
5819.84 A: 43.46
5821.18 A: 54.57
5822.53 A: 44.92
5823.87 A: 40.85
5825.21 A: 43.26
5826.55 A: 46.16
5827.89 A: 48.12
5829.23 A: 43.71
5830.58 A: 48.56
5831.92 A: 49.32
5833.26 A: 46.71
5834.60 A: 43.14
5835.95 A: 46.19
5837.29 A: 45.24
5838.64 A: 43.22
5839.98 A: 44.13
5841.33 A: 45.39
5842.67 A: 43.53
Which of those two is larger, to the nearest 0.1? 42.9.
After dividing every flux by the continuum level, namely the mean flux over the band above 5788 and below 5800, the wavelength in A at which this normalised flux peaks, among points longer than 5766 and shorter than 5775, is 5770.47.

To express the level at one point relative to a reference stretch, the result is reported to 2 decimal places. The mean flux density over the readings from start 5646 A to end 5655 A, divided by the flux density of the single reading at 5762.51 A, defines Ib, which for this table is 0.86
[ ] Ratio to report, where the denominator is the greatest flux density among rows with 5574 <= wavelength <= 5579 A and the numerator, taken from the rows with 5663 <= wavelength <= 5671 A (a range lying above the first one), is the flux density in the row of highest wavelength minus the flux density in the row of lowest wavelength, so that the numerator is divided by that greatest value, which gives -0.066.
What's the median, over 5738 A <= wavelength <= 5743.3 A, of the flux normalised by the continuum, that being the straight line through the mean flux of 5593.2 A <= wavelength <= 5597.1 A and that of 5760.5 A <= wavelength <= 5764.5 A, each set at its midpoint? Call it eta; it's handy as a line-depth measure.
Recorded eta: 0.99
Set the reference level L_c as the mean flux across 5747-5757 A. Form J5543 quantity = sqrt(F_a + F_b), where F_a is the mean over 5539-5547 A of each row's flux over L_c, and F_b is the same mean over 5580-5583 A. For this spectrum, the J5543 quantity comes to 1.405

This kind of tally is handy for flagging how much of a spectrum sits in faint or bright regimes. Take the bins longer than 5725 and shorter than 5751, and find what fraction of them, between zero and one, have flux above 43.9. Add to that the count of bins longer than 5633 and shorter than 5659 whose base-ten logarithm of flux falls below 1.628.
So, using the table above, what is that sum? 12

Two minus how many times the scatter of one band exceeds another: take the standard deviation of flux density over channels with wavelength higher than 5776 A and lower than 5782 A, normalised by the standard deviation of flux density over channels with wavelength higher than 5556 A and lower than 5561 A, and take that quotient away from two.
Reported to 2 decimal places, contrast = 1.16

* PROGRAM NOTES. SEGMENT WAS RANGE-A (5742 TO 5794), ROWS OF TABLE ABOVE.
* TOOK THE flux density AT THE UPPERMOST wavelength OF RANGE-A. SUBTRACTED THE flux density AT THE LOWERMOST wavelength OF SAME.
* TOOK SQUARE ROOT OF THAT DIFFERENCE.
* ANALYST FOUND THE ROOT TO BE 1.4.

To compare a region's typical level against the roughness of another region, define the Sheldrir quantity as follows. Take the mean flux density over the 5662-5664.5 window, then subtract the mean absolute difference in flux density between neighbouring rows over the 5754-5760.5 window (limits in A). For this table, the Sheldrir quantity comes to 38.9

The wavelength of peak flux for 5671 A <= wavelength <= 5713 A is 5697.86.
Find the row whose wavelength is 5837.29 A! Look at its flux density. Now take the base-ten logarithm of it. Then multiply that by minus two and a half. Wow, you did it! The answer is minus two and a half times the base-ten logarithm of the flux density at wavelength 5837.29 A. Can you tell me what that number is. -4.14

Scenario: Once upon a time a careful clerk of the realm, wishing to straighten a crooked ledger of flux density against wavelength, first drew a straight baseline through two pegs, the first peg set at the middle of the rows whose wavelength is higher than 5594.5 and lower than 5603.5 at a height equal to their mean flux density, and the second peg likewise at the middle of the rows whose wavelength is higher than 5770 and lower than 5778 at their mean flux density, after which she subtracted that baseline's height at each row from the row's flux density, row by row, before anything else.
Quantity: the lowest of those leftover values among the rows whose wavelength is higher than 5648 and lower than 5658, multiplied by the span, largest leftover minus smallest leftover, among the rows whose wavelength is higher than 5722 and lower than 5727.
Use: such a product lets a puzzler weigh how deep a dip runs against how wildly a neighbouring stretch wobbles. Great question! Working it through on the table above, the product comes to -20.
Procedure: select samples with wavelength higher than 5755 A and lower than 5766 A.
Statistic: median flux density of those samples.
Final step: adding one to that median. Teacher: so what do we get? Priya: 49.0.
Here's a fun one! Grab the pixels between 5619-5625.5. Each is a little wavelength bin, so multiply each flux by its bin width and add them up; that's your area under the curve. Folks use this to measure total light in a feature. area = 271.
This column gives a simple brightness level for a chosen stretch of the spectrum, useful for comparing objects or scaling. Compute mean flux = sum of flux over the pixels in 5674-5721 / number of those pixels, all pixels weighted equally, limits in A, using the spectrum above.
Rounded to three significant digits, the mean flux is 42.9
